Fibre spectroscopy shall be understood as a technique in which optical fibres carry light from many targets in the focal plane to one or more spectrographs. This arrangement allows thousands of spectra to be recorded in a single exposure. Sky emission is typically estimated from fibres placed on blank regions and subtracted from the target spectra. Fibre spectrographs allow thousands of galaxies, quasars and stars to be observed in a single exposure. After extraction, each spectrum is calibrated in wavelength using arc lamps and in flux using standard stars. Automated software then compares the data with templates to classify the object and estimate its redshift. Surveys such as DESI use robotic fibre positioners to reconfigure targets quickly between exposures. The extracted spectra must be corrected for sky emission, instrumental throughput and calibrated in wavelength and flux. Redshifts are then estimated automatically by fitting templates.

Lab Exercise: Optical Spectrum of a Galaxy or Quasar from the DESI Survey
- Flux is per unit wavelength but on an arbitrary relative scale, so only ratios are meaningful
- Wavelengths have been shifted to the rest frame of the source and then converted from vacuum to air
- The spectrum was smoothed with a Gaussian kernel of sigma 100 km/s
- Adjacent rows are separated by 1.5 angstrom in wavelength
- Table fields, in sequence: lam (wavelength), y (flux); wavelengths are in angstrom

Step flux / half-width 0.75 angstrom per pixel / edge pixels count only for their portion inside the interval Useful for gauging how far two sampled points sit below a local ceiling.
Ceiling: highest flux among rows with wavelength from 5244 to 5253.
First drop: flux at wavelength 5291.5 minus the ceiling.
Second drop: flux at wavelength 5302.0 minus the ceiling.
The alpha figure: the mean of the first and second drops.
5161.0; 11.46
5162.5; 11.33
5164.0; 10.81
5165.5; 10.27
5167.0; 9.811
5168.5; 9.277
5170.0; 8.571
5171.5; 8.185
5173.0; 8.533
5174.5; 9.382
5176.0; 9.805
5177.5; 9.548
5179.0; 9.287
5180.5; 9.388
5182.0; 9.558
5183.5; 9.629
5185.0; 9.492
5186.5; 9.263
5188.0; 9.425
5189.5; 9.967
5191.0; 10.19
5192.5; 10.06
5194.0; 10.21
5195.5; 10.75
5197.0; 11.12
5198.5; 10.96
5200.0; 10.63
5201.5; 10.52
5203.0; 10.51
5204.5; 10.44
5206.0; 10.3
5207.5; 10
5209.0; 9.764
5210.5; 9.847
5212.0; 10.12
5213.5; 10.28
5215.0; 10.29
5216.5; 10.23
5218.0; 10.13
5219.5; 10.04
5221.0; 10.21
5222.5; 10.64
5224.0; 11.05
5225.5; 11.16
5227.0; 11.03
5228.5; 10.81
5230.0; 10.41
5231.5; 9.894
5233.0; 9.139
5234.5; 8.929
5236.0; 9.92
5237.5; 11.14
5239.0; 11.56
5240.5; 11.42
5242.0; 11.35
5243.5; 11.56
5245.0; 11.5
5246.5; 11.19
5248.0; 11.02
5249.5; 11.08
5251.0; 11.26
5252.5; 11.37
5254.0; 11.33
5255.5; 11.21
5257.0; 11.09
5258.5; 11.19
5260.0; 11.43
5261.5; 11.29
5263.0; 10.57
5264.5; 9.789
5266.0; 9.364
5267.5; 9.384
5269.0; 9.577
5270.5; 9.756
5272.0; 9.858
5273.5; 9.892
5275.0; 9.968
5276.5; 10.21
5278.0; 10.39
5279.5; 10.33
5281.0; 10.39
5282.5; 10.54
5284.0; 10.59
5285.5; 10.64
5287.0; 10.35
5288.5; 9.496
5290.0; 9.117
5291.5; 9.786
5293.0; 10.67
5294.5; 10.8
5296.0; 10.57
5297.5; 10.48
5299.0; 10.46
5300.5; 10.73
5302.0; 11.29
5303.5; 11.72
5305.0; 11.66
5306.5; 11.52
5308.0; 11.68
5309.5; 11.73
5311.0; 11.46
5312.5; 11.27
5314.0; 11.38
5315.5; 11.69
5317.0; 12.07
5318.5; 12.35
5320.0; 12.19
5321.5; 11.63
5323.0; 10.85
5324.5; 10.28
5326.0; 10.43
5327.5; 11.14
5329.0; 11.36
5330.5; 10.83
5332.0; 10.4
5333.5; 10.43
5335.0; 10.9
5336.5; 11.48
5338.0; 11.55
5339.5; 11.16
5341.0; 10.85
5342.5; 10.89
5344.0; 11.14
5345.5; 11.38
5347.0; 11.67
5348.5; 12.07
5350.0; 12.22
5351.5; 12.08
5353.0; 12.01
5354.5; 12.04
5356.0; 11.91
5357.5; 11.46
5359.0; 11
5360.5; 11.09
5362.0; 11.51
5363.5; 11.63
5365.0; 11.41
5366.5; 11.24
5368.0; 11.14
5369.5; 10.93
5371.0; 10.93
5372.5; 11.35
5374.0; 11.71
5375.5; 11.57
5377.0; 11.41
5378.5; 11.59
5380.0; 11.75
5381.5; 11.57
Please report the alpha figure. -0.96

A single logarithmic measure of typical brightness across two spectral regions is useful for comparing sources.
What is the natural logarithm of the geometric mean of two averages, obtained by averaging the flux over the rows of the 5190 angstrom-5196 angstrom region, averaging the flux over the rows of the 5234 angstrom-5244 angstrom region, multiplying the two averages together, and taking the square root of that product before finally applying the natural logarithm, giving 2.36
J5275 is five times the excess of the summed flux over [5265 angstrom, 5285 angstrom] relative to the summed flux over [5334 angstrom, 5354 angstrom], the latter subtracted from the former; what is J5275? -96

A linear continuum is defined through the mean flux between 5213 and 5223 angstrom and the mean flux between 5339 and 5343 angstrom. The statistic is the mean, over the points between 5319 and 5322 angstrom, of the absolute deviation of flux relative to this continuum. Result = 1.1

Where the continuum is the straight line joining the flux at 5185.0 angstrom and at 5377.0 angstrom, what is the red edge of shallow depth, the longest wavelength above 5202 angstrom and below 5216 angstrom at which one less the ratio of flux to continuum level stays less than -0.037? 5215.0 angstrom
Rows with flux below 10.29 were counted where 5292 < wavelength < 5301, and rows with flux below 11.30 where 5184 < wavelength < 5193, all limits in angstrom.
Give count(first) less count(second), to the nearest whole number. -6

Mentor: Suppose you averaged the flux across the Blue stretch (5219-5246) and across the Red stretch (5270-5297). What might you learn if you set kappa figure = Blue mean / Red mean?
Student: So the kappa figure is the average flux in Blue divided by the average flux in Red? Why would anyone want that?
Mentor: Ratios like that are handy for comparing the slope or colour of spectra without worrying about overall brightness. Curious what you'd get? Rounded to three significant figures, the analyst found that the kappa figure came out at 1.05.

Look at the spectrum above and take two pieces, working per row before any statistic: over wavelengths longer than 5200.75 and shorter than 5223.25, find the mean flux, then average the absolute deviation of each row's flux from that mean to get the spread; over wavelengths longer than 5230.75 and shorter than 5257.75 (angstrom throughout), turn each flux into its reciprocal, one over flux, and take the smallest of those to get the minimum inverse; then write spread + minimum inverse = 0.3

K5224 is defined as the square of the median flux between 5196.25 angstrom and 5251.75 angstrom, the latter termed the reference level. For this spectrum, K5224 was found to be 111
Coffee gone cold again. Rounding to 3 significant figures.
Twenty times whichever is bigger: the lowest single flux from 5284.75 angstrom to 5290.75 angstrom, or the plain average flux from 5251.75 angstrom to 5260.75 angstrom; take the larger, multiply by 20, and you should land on 225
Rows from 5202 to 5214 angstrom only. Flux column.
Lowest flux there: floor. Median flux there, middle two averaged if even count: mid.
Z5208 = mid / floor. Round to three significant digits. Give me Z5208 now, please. 1.04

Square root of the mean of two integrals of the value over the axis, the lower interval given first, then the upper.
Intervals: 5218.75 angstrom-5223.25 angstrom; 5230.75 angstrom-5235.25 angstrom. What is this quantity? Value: 6.64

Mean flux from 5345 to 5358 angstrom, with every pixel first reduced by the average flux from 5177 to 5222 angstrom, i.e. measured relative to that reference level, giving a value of 1.8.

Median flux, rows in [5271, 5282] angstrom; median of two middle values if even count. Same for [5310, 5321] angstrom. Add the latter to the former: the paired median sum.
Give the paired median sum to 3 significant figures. 21.9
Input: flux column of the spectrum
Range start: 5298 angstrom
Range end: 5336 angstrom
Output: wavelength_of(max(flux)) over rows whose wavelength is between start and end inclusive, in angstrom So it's 5318.5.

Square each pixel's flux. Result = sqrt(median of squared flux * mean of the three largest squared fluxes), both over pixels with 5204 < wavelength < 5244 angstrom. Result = 118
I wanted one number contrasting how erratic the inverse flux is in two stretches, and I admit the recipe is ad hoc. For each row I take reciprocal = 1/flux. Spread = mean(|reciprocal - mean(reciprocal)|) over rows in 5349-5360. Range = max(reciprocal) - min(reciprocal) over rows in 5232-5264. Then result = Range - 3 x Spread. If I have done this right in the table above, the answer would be 0.018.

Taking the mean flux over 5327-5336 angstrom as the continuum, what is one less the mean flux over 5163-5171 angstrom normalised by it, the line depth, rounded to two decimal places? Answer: 0.10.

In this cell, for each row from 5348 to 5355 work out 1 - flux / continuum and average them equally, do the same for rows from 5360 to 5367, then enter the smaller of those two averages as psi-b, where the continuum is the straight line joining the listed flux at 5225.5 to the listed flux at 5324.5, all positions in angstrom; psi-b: -0.20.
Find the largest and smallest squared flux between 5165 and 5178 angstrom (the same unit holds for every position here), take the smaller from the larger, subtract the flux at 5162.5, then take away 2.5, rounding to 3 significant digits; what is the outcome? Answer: 24.6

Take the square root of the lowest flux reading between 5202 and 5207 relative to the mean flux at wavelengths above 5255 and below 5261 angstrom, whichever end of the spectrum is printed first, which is 0.958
